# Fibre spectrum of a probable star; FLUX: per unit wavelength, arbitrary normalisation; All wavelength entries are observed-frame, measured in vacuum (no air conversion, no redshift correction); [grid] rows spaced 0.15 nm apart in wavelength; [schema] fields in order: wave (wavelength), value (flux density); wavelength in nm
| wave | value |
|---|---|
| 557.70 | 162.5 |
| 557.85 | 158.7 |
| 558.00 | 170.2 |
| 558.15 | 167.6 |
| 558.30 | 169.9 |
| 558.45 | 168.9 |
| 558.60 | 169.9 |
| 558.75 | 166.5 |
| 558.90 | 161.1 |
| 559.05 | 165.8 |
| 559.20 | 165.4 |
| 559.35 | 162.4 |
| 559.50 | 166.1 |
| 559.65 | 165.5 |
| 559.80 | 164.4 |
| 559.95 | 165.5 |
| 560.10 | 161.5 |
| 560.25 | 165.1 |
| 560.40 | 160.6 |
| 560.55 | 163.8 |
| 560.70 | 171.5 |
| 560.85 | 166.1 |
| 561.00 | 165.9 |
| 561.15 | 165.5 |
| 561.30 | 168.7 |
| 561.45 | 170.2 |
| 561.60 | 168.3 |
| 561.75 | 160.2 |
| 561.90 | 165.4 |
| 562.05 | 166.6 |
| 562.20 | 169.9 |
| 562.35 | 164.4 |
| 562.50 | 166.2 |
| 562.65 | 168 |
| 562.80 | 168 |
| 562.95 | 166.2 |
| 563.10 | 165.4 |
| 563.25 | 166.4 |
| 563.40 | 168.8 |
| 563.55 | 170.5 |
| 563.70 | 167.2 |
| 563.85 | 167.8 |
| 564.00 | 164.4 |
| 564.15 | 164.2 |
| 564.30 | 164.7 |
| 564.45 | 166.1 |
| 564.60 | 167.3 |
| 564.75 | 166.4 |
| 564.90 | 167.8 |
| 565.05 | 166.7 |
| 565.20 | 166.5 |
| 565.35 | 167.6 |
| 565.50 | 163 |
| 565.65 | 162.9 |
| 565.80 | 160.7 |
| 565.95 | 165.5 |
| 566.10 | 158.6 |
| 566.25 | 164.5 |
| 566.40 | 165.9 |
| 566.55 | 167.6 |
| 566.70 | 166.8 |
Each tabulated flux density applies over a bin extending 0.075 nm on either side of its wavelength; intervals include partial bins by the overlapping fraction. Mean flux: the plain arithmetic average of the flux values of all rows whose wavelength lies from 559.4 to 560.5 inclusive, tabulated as 164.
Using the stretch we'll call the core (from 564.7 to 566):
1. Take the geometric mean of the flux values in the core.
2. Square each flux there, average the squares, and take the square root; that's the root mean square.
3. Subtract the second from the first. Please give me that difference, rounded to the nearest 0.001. -0.033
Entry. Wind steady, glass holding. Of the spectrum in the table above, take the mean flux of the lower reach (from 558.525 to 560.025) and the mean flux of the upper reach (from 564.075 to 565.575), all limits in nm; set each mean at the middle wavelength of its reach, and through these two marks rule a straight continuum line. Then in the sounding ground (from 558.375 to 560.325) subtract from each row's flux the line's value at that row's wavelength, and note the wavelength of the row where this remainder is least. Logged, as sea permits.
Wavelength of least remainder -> 558.90 nm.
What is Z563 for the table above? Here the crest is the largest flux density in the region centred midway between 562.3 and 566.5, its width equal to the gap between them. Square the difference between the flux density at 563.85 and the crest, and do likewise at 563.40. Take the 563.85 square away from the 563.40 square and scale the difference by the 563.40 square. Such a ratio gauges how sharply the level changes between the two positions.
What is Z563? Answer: -1.5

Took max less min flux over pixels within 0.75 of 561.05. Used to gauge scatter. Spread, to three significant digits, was 11.3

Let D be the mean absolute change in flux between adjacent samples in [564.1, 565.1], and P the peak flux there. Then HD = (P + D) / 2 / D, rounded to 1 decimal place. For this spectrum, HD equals 77.9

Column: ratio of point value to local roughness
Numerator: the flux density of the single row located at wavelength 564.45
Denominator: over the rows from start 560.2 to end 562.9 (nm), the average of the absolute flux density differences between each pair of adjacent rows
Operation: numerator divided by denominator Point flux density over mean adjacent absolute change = 51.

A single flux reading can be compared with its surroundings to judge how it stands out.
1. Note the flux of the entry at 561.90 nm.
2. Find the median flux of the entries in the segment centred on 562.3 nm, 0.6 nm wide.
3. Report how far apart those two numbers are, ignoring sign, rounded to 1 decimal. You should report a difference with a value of 1.0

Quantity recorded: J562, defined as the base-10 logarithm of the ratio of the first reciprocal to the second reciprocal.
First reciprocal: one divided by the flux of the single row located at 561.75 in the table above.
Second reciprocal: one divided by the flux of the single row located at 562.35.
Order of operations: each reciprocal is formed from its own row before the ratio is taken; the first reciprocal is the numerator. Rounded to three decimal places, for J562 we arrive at 0.011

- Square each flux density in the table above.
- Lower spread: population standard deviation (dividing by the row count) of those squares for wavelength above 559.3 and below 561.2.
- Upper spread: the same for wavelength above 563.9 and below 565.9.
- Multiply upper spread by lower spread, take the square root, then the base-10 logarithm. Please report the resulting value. 2.88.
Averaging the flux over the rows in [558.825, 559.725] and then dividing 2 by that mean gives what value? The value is 0.0122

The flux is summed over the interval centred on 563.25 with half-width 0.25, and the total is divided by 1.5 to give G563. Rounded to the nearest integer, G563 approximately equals 334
